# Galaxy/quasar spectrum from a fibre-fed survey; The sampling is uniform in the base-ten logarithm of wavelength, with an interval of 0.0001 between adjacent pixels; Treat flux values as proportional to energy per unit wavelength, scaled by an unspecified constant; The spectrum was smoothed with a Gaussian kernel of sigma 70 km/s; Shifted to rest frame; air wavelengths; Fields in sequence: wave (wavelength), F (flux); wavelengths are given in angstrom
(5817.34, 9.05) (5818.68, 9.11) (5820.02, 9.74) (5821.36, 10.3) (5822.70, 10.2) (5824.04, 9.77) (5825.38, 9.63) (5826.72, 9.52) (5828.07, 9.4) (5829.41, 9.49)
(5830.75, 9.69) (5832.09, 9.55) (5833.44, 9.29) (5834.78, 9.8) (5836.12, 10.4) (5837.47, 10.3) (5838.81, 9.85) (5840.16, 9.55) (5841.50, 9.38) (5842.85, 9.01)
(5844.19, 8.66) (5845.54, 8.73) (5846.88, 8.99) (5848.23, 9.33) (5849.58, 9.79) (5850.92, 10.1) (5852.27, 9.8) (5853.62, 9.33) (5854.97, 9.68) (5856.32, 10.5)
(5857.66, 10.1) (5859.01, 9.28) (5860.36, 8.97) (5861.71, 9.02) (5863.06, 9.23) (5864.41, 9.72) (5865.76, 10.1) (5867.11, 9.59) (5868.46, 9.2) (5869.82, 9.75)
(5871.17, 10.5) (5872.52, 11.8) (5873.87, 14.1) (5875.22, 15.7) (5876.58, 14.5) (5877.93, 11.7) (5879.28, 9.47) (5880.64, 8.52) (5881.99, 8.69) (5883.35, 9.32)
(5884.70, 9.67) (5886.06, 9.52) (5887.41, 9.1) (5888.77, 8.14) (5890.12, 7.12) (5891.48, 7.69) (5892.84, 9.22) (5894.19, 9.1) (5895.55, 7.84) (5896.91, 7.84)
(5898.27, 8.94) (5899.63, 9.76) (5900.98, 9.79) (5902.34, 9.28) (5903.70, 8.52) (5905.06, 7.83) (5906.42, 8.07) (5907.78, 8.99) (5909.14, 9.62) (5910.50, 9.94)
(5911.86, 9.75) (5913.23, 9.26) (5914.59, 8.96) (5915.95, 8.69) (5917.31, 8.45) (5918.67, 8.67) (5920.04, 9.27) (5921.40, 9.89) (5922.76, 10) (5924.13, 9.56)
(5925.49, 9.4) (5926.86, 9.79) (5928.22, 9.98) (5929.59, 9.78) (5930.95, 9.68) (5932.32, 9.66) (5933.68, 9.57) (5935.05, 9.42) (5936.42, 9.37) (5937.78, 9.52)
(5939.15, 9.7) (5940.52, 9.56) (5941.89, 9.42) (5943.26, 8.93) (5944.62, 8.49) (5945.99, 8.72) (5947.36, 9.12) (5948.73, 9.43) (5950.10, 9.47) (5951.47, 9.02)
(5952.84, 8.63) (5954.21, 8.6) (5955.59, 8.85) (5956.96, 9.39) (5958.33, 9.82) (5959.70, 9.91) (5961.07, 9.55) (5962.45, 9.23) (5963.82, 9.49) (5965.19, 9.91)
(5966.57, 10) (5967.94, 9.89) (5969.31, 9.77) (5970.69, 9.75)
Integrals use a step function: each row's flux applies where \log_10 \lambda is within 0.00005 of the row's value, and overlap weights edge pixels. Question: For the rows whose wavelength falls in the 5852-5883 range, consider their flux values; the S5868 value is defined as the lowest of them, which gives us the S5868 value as 8.52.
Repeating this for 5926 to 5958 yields 8.49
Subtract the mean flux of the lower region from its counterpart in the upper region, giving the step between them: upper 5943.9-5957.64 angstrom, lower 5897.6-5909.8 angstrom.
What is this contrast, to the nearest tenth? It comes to 0.0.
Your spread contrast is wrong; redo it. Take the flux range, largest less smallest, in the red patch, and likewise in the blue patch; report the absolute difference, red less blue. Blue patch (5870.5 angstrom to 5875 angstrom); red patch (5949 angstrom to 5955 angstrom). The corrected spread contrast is 2.7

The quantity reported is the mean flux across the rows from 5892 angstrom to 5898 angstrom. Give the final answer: 8.5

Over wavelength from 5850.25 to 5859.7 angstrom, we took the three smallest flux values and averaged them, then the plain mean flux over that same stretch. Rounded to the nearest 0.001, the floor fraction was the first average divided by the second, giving 0.960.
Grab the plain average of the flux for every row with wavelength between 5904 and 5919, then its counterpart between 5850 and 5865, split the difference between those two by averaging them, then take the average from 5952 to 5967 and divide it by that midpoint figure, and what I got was 1.01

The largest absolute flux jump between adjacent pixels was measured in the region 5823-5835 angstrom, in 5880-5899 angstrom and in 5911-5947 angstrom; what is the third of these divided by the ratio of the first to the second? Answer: 1.9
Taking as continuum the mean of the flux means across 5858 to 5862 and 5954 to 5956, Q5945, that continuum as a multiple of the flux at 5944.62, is 1.05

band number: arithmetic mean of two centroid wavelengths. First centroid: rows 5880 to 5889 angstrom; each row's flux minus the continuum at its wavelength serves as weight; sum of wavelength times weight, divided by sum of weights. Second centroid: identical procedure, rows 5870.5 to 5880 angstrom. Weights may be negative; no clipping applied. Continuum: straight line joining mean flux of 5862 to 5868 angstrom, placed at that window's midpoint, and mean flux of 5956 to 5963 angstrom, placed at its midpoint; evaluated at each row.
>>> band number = 5879.9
